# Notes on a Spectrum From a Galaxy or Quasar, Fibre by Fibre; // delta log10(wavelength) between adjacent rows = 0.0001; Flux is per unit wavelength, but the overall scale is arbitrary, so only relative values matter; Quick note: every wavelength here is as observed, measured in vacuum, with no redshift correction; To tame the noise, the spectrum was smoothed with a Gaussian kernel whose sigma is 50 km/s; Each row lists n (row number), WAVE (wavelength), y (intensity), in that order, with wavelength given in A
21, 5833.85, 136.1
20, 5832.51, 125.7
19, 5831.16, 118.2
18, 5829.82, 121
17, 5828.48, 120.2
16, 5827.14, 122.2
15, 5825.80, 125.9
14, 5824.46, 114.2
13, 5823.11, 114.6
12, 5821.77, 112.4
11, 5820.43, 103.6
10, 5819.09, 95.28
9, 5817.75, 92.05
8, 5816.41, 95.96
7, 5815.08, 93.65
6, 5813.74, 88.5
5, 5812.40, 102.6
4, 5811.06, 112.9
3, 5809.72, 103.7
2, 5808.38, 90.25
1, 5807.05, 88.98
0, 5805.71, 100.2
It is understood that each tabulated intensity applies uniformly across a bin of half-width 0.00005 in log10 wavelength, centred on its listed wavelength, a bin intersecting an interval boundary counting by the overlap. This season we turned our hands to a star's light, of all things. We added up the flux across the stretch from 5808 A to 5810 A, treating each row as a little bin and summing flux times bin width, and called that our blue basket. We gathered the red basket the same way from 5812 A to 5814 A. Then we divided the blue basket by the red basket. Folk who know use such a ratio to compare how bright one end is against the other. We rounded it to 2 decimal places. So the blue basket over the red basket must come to 1.01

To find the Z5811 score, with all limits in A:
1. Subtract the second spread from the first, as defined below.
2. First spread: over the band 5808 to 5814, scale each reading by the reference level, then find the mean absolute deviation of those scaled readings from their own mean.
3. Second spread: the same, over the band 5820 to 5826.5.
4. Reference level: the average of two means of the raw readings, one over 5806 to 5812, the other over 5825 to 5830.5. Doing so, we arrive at 0.03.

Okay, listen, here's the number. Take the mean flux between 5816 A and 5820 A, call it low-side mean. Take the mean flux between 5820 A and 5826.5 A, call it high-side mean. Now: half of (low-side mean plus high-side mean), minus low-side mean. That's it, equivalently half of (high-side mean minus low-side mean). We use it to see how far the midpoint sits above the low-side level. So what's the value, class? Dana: 10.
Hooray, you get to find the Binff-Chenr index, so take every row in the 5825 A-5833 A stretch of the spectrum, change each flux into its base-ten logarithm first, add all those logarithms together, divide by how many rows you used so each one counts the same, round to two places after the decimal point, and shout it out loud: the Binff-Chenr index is 2.09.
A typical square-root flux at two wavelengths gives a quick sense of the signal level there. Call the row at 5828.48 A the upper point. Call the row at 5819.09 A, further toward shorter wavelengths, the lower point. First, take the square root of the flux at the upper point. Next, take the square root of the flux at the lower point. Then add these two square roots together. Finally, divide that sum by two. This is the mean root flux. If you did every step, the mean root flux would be 10.4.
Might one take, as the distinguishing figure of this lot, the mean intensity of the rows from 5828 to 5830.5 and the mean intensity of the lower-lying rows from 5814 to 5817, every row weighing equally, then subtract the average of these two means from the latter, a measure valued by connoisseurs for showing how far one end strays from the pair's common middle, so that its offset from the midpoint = -13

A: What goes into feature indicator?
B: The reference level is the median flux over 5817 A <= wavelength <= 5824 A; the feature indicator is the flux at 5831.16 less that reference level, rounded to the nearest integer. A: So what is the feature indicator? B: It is 15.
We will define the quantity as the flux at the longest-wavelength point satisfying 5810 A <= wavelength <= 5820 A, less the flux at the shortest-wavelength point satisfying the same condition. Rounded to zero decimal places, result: -18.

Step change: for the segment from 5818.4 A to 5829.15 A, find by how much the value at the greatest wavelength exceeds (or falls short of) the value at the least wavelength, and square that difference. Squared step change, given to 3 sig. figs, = 621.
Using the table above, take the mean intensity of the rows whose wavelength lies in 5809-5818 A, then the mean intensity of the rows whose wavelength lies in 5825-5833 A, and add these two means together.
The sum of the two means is 221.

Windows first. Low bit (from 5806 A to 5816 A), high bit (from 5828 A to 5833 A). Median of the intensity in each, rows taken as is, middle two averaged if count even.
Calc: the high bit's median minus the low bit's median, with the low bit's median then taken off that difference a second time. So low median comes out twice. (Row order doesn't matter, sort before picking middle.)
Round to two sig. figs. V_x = -67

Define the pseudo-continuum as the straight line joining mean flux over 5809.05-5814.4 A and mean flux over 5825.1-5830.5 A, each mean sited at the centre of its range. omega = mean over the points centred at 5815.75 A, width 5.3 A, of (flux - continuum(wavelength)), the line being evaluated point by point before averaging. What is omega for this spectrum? -14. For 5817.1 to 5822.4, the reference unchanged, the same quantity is -11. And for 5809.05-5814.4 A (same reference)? 0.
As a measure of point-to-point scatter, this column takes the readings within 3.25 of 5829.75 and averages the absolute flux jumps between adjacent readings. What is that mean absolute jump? 3.3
